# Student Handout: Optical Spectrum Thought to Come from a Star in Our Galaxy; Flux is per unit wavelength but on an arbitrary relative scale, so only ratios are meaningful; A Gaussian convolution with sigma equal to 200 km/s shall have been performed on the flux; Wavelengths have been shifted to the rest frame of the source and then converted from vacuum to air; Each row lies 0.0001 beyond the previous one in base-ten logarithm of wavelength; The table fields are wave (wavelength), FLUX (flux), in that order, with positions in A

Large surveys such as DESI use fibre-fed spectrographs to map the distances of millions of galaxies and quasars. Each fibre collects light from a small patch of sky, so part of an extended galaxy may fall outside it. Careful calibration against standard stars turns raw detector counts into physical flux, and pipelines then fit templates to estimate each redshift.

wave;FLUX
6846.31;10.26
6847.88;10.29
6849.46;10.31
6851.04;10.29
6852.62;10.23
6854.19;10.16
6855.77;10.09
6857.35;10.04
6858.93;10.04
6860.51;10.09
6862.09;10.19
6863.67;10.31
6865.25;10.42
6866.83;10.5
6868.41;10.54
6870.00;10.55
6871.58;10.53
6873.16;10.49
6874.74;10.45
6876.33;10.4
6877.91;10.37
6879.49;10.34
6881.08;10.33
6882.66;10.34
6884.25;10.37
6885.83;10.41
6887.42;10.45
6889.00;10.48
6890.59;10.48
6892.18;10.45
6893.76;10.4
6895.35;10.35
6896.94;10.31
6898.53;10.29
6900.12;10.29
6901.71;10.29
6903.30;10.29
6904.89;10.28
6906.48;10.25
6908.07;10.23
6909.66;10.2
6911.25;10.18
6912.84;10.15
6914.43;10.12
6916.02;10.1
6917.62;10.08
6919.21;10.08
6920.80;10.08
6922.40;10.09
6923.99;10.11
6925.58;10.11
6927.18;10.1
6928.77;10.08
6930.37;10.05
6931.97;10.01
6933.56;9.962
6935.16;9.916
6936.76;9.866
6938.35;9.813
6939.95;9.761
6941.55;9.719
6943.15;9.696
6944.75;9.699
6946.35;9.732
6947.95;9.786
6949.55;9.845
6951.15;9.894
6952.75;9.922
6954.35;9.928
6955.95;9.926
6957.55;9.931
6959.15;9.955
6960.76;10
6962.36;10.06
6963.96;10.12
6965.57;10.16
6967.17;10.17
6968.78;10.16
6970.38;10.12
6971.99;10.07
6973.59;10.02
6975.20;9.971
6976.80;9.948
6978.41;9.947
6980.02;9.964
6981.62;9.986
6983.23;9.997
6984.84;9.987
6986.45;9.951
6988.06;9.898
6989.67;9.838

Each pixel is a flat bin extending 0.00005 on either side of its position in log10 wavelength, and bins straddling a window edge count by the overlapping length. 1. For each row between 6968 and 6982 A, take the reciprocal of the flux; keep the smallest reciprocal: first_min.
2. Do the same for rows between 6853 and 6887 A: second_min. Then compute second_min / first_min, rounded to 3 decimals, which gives 0.963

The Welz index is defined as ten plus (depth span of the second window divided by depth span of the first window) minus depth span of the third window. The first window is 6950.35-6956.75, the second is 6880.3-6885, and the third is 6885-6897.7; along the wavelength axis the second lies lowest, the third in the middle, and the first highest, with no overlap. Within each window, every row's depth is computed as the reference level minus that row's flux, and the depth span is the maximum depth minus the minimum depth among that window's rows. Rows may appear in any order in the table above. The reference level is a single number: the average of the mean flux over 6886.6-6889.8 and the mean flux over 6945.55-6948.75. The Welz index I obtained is 11.0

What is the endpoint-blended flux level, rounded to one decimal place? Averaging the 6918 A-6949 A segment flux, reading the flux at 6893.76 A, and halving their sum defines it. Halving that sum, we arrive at 10.2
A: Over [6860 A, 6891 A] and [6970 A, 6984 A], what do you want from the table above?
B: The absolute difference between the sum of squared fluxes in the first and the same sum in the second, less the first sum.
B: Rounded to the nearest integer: -900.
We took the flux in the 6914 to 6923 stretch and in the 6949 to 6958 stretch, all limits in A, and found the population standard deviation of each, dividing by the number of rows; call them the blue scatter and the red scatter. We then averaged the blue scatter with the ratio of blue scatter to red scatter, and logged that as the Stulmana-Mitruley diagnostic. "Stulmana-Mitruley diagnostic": 0.25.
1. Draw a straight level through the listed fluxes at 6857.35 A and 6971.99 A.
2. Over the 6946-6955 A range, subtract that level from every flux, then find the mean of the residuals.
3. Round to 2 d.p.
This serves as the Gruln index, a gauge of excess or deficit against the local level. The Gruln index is -0.21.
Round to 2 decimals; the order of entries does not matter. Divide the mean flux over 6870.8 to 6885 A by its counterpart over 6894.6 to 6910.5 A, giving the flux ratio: 1.01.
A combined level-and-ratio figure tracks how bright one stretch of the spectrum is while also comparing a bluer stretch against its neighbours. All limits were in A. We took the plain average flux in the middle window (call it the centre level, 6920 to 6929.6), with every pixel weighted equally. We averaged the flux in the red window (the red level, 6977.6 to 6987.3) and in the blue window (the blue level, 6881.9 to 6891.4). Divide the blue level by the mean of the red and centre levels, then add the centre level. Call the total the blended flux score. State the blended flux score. 11.1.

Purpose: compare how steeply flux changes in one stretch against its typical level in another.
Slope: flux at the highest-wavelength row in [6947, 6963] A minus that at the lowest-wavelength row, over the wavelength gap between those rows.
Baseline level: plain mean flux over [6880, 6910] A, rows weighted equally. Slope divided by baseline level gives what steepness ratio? 0.0018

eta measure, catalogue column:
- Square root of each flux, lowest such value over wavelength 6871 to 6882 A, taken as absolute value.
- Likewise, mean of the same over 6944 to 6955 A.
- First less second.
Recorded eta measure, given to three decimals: 0.079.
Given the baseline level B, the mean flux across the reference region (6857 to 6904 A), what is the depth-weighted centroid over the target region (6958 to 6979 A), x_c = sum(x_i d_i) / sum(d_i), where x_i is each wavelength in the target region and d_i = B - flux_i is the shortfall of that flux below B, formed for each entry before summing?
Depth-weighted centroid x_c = 6969.3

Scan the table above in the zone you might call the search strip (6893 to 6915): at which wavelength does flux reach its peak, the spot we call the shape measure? 6893.76 A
